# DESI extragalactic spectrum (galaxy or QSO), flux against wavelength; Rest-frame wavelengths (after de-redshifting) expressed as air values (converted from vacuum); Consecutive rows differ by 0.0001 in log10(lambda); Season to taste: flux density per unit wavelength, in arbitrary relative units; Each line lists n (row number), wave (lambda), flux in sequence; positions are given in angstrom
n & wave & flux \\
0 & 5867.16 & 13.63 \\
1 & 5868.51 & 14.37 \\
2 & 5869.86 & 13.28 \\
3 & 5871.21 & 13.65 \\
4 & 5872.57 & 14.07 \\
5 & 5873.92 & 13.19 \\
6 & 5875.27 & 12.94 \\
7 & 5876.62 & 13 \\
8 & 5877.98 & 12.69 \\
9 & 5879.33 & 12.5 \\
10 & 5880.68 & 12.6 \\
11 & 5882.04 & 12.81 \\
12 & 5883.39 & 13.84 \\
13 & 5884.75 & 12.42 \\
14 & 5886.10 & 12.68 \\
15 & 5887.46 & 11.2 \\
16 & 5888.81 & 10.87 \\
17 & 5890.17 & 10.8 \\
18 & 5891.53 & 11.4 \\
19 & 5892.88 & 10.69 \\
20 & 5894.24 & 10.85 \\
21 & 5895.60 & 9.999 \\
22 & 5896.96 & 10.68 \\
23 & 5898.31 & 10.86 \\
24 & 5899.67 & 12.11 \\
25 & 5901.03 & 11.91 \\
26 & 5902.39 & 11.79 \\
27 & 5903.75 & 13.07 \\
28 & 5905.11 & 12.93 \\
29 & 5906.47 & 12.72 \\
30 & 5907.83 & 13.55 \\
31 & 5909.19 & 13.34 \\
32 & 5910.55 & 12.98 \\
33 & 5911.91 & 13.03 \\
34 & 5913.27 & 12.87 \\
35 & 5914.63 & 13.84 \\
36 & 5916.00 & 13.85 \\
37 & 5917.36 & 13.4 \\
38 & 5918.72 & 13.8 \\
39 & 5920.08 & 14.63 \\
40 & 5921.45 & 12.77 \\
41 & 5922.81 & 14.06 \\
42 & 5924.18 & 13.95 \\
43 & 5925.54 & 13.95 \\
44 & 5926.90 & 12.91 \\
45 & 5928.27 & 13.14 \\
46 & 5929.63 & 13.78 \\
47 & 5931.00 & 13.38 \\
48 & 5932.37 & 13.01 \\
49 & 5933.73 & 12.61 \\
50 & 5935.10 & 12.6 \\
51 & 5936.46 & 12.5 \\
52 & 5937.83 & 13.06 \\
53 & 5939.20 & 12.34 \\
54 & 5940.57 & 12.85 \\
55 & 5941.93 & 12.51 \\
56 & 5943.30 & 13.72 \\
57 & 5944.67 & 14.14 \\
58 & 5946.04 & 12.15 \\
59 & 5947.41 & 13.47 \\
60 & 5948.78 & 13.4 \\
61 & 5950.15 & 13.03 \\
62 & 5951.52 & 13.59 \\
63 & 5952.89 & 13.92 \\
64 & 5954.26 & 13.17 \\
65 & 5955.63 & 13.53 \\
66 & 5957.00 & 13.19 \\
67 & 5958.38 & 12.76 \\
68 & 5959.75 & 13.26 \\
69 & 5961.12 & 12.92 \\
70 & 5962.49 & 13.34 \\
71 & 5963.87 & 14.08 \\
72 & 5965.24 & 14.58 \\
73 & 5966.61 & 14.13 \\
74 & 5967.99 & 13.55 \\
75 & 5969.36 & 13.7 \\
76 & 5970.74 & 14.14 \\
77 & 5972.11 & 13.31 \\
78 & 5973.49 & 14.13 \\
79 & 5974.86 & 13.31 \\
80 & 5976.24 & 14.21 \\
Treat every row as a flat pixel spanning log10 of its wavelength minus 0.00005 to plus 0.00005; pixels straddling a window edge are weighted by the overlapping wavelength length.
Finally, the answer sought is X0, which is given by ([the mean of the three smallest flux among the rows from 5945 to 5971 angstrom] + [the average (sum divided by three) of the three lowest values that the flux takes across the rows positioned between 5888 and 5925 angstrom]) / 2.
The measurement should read 11.5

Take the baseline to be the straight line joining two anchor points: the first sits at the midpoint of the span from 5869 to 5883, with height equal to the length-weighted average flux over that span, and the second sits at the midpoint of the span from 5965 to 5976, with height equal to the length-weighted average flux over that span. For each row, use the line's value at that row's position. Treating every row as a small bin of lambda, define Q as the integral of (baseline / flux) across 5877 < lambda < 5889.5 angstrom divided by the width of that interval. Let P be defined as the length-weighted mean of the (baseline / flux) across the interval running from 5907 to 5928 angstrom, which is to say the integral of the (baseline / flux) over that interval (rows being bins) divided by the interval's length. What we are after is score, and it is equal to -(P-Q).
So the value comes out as 0.070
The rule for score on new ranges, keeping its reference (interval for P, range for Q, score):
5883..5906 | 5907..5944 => -0.128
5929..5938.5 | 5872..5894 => 0.032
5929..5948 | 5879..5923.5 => 0.031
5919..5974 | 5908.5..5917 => -0.016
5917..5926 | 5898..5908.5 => 0.099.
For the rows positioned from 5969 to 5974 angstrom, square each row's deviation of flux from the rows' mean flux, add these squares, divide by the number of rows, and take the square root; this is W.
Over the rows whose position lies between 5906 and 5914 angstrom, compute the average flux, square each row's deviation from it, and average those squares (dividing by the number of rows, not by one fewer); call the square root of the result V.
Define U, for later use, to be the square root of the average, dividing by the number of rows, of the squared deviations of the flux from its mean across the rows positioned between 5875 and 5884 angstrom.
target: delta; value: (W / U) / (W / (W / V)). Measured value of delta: 3.0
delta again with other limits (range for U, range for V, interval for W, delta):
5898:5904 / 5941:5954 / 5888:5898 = 0.9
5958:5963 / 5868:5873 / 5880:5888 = 7.8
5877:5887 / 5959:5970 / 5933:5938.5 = 1.0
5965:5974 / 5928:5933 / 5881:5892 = 8.7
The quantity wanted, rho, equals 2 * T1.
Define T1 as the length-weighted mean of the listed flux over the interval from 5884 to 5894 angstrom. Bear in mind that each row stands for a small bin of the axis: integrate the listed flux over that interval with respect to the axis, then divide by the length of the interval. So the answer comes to 22.8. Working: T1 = 11.4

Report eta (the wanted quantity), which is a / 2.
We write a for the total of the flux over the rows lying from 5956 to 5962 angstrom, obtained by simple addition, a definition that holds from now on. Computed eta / 26.1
